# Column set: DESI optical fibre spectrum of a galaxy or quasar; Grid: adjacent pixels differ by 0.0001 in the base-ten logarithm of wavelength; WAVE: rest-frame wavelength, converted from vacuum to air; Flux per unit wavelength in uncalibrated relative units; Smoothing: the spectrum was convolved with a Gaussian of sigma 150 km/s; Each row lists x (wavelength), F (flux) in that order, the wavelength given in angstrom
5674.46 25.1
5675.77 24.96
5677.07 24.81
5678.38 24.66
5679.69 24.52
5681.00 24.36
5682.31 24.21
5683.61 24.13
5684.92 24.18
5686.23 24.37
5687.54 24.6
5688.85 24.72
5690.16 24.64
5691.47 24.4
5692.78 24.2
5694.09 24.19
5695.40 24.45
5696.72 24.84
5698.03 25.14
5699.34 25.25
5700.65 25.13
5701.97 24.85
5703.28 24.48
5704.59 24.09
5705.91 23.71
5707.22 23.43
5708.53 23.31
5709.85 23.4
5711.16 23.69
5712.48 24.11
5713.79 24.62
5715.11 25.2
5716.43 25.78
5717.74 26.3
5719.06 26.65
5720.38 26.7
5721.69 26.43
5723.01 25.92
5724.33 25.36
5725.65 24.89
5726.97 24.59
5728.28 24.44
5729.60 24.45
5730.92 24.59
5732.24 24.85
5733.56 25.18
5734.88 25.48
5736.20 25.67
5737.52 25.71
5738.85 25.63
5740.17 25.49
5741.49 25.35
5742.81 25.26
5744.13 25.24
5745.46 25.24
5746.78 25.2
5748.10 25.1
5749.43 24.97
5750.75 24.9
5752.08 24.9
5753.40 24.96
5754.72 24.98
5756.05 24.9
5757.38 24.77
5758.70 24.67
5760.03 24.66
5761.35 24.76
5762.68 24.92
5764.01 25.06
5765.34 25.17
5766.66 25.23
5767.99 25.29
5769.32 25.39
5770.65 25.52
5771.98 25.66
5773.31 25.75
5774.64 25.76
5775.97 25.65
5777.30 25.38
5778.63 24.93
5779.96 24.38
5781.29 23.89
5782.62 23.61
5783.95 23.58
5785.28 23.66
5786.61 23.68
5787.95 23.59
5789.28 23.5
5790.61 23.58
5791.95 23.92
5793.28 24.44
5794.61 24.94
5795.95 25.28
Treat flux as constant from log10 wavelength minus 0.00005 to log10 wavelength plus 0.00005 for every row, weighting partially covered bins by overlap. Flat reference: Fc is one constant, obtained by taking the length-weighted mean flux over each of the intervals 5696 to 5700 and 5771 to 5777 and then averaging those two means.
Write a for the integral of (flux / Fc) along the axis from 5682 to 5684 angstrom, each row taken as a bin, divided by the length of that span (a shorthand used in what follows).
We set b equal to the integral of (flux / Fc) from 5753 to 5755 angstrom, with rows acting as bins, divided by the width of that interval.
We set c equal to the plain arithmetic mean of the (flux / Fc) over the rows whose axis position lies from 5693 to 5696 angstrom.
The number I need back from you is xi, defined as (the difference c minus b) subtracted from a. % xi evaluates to 0.99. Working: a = 0.957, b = 0.99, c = 0.96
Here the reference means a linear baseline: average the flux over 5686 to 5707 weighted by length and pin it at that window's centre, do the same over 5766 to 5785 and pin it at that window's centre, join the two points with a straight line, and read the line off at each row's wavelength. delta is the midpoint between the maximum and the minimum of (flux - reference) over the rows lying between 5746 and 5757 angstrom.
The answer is 0.2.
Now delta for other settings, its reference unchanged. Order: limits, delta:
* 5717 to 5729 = 0.9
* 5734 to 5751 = 0.5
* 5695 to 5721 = 0.4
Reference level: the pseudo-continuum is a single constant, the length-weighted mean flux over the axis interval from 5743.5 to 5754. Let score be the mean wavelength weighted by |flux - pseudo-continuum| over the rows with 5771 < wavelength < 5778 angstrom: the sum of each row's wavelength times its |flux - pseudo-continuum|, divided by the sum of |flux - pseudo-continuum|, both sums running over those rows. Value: 5774.3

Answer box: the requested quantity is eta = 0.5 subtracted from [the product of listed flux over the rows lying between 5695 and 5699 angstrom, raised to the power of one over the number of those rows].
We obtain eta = 24.3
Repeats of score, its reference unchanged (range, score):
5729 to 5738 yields 5733.9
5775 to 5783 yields 5780.4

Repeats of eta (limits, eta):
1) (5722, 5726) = 24.9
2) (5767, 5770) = 24.8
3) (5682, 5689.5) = 23.9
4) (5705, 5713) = 23.1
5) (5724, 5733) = 24.2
